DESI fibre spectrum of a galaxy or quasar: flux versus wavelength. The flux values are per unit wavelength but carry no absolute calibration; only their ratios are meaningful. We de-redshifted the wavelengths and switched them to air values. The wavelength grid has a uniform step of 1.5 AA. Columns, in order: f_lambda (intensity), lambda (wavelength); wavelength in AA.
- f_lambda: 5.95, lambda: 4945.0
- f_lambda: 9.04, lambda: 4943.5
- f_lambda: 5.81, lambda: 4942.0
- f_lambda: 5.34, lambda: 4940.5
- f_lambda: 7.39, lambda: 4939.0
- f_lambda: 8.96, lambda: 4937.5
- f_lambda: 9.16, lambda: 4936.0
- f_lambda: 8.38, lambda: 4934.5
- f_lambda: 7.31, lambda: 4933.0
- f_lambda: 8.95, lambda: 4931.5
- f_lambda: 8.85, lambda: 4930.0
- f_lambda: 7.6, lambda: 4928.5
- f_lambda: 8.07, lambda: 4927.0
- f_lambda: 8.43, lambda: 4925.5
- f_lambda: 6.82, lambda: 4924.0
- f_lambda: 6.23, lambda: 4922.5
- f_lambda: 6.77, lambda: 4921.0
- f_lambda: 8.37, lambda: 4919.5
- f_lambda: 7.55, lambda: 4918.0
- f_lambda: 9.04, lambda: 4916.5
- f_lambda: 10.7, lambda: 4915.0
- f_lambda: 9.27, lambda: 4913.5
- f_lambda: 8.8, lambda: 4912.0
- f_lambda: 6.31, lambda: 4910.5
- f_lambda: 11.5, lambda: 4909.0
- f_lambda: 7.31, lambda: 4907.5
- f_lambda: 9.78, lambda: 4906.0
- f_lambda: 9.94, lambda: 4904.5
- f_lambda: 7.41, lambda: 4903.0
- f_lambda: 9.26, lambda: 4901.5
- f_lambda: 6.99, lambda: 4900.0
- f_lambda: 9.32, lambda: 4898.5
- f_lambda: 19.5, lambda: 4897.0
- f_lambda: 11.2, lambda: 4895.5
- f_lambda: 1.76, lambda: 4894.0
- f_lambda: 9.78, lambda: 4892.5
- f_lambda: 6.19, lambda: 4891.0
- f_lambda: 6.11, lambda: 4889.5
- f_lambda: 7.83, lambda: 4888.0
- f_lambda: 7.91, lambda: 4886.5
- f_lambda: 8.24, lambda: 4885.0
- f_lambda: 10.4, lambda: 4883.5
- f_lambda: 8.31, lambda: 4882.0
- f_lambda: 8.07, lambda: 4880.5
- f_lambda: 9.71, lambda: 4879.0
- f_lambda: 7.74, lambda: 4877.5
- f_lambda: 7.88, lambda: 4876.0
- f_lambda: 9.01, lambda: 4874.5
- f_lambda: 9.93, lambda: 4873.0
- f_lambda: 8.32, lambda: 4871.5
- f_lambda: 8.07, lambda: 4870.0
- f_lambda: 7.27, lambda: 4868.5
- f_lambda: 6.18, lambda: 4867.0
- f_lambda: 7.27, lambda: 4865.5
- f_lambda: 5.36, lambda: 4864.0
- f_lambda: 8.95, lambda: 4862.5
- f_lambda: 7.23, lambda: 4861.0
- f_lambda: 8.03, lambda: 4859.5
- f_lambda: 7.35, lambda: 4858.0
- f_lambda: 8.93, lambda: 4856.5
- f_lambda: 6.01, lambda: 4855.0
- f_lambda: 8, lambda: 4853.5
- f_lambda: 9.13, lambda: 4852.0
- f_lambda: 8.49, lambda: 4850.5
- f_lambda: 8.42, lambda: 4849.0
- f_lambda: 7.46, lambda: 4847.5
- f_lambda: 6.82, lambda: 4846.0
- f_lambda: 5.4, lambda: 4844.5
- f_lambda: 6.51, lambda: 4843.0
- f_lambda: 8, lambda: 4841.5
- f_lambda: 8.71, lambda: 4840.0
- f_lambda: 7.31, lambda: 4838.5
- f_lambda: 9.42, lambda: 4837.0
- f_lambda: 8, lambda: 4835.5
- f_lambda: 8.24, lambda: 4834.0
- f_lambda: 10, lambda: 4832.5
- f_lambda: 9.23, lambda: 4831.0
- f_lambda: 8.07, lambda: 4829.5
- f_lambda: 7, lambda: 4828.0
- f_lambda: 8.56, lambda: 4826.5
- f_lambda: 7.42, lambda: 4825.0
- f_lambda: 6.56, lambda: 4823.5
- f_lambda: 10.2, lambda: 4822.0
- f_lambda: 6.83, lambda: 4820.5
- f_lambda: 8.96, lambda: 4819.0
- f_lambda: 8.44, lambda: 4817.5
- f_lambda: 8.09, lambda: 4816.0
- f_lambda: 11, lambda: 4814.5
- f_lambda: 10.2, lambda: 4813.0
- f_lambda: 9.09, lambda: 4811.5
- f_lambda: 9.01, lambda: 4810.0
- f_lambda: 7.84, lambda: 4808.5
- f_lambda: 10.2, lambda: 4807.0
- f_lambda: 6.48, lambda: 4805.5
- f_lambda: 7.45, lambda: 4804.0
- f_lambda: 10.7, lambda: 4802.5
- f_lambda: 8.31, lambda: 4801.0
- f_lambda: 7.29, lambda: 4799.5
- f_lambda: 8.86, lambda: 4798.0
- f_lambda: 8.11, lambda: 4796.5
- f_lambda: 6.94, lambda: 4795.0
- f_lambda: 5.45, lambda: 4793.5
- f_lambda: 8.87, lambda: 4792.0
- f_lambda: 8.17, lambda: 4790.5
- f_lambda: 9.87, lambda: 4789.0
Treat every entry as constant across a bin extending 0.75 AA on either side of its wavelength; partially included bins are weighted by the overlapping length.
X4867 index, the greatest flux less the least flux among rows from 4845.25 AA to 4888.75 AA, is 5.0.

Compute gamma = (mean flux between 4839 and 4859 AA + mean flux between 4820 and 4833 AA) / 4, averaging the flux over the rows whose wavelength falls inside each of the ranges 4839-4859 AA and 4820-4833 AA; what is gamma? 3.96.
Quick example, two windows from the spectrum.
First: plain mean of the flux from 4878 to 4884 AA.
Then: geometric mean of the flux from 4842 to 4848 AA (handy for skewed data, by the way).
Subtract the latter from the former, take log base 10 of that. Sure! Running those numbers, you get 0.4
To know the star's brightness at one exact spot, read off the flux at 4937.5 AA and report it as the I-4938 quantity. 8.96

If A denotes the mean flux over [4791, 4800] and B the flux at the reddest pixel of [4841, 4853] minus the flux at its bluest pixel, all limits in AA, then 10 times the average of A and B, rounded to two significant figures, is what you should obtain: 44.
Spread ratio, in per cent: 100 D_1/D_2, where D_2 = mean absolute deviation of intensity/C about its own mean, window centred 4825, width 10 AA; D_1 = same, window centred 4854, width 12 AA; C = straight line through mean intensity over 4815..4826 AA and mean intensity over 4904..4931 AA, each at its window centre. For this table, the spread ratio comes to 72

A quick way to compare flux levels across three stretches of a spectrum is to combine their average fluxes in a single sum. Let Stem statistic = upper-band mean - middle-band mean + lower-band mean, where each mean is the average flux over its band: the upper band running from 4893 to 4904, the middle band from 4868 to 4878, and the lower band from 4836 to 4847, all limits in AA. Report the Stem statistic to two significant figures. 8.5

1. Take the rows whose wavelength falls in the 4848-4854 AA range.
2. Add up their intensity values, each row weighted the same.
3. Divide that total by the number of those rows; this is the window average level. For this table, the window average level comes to 8.5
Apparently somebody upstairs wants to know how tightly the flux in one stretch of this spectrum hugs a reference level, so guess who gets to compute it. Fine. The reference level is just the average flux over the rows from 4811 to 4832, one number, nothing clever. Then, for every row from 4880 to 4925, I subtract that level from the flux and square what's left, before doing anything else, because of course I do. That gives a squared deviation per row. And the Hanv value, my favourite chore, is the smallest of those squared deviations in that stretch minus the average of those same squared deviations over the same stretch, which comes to -7.71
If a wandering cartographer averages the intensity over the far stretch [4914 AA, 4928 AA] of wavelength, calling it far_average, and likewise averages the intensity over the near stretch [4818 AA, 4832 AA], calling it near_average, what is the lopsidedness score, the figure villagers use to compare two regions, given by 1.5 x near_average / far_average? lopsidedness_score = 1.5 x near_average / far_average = 1.52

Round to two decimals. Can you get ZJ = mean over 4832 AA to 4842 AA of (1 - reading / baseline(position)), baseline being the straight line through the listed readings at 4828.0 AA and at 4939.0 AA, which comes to -0.21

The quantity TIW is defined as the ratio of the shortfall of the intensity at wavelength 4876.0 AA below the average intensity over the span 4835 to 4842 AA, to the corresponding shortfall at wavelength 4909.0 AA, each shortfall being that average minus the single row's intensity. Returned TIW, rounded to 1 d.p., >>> -0.1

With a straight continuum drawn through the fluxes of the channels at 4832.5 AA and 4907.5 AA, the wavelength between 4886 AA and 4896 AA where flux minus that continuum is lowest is 4894.0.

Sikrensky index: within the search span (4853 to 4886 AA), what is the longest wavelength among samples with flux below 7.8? 4877.5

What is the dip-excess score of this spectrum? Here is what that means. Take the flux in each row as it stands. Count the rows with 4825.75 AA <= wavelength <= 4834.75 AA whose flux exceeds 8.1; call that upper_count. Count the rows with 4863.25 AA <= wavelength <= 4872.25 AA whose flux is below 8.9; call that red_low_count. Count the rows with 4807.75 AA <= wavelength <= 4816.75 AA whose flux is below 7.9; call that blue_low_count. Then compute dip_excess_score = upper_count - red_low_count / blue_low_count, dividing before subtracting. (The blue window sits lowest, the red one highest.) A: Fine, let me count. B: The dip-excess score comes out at -2.0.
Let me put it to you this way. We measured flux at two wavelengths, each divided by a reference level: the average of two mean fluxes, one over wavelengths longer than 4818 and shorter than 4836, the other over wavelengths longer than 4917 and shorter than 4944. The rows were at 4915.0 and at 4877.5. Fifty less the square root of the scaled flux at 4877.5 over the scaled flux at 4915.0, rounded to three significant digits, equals 49.1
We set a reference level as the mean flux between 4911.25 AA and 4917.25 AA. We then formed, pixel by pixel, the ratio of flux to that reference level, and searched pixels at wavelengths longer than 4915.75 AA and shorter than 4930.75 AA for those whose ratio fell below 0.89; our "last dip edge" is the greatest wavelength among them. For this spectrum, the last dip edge 4928.5 AA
